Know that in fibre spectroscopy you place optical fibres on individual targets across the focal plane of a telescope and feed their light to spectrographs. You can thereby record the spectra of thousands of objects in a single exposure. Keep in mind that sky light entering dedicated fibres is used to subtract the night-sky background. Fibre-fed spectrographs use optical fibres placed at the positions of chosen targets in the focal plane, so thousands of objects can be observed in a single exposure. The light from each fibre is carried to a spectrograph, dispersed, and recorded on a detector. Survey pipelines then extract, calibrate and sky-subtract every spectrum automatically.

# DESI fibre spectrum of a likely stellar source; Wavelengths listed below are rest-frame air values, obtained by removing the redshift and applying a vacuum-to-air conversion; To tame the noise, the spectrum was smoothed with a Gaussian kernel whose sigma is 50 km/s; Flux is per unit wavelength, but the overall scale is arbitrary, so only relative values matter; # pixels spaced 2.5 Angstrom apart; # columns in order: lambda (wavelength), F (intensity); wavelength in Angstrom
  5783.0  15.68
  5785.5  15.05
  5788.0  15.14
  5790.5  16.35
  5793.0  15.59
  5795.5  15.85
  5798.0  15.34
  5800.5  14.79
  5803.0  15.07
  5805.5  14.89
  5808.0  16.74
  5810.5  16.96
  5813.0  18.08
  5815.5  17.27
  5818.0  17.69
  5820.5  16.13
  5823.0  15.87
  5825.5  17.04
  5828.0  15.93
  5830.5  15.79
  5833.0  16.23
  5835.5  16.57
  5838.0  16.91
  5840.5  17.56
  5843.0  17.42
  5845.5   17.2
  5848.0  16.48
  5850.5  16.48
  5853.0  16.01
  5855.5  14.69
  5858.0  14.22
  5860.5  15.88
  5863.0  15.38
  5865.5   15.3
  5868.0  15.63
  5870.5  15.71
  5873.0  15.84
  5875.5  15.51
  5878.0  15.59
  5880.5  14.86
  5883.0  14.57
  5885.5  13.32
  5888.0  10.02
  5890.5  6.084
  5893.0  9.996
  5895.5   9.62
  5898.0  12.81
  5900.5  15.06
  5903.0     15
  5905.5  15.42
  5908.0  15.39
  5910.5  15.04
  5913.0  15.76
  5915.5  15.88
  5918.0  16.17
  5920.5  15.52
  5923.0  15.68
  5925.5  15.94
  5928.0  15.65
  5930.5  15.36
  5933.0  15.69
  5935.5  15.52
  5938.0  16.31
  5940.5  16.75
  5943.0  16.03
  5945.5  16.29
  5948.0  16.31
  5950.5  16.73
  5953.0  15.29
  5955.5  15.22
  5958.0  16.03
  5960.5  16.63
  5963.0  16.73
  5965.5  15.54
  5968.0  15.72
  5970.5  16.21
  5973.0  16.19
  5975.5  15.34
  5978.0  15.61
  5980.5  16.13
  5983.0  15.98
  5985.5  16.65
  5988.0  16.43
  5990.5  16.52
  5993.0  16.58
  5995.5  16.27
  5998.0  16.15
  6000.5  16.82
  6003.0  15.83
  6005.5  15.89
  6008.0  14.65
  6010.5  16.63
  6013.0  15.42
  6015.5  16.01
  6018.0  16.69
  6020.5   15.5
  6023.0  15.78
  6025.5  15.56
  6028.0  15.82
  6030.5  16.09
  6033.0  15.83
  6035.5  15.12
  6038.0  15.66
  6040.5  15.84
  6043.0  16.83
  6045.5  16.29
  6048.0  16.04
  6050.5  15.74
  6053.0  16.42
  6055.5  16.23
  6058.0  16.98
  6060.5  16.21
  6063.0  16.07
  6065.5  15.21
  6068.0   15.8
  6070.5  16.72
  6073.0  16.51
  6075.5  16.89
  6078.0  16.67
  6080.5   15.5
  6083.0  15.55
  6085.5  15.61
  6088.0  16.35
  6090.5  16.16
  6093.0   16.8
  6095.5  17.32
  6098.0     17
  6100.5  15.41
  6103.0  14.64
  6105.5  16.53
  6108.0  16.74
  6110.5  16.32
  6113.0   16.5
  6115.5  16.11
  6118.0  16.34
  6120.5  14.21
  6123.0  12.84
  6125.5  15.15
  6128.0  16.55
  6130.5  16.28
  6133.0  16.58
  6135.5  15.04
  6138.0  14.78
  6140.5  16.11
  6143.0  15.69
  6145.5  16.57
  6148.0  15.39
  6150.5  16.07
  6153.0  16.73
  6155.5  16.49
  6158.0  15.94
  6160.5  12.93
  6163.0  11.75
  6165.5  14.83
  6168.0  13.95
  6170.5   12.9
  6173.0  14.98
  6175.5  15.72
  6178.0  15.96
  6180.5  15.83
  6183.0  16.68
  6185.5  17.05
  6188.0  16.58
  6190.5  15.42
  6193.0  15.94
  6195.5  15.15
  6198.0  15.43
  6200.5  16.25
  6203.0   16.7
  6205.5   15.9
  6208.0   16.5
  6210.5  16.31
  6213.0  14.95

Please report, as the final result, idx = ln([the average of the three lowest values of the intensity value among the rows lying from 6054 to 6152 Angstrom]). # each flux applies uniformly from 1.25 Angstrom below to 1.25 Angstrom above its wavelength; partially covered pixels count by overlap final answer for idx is 2.63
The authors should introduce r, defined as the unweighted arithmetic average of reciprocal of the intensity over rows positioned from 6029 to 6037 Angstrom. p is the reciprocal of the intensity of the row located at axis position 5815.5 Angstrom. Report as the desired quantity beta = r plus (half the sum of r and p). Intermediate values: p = 0.058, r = 0.064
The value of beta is 0.125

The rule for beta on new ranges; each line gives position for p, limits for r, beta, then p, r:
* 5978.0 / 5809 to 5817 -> 0.118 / 0.064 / 0.057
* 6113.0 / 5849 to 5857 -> 0.126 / 0.061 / 0.064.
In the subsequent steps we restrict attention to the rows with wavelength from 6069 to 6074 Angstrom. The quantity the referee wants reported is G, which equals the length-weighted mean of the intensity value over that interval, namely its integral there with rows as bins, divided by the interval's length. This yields 16.6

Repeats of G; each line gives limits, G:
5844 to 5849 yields 16.9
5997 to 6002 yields 16.5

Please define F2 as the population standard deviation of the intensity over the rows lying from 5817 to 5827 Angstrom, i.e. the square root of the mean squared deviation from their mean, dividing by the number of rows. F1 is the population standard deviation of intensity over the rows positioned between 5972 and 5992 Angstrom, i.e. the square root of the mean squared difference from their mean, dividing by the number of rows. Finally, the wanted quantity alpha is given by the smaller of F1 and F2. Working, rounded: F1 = 0.42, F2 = 0.73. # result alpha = 0.42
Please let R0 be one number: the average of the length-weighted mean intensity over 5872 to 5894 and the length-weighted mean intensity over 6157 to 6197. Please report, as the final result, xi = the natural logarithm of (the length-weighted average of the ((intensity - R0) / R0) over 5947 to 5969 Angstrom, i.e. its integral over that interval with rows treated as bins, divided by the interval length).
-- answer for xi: -1.92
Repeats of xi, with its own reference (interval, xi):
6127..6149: -1.99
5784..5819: -1.91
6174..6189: -1.81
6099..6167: -2.22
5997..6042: -2.01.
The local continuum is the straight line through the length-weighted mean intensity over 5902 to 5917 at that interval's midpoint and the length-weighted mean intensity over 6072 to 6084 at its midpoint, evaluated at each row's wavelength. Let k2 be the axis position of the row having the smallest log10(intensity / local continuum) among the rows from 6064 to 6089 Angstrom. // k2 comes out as 6065.5 Angstrom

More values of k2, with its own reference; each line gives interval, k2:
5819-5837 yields 5830.5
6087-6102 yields 6100.5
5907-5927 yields 5910.5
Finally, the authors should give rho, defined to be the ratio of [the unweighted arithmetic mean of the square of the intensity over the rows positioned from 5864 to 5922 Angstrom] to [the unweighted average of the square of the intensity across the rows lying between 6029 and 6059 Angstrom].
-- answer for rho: 0.79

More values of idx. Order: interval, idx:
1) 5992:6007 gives 2.77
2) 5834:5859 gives 2.71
